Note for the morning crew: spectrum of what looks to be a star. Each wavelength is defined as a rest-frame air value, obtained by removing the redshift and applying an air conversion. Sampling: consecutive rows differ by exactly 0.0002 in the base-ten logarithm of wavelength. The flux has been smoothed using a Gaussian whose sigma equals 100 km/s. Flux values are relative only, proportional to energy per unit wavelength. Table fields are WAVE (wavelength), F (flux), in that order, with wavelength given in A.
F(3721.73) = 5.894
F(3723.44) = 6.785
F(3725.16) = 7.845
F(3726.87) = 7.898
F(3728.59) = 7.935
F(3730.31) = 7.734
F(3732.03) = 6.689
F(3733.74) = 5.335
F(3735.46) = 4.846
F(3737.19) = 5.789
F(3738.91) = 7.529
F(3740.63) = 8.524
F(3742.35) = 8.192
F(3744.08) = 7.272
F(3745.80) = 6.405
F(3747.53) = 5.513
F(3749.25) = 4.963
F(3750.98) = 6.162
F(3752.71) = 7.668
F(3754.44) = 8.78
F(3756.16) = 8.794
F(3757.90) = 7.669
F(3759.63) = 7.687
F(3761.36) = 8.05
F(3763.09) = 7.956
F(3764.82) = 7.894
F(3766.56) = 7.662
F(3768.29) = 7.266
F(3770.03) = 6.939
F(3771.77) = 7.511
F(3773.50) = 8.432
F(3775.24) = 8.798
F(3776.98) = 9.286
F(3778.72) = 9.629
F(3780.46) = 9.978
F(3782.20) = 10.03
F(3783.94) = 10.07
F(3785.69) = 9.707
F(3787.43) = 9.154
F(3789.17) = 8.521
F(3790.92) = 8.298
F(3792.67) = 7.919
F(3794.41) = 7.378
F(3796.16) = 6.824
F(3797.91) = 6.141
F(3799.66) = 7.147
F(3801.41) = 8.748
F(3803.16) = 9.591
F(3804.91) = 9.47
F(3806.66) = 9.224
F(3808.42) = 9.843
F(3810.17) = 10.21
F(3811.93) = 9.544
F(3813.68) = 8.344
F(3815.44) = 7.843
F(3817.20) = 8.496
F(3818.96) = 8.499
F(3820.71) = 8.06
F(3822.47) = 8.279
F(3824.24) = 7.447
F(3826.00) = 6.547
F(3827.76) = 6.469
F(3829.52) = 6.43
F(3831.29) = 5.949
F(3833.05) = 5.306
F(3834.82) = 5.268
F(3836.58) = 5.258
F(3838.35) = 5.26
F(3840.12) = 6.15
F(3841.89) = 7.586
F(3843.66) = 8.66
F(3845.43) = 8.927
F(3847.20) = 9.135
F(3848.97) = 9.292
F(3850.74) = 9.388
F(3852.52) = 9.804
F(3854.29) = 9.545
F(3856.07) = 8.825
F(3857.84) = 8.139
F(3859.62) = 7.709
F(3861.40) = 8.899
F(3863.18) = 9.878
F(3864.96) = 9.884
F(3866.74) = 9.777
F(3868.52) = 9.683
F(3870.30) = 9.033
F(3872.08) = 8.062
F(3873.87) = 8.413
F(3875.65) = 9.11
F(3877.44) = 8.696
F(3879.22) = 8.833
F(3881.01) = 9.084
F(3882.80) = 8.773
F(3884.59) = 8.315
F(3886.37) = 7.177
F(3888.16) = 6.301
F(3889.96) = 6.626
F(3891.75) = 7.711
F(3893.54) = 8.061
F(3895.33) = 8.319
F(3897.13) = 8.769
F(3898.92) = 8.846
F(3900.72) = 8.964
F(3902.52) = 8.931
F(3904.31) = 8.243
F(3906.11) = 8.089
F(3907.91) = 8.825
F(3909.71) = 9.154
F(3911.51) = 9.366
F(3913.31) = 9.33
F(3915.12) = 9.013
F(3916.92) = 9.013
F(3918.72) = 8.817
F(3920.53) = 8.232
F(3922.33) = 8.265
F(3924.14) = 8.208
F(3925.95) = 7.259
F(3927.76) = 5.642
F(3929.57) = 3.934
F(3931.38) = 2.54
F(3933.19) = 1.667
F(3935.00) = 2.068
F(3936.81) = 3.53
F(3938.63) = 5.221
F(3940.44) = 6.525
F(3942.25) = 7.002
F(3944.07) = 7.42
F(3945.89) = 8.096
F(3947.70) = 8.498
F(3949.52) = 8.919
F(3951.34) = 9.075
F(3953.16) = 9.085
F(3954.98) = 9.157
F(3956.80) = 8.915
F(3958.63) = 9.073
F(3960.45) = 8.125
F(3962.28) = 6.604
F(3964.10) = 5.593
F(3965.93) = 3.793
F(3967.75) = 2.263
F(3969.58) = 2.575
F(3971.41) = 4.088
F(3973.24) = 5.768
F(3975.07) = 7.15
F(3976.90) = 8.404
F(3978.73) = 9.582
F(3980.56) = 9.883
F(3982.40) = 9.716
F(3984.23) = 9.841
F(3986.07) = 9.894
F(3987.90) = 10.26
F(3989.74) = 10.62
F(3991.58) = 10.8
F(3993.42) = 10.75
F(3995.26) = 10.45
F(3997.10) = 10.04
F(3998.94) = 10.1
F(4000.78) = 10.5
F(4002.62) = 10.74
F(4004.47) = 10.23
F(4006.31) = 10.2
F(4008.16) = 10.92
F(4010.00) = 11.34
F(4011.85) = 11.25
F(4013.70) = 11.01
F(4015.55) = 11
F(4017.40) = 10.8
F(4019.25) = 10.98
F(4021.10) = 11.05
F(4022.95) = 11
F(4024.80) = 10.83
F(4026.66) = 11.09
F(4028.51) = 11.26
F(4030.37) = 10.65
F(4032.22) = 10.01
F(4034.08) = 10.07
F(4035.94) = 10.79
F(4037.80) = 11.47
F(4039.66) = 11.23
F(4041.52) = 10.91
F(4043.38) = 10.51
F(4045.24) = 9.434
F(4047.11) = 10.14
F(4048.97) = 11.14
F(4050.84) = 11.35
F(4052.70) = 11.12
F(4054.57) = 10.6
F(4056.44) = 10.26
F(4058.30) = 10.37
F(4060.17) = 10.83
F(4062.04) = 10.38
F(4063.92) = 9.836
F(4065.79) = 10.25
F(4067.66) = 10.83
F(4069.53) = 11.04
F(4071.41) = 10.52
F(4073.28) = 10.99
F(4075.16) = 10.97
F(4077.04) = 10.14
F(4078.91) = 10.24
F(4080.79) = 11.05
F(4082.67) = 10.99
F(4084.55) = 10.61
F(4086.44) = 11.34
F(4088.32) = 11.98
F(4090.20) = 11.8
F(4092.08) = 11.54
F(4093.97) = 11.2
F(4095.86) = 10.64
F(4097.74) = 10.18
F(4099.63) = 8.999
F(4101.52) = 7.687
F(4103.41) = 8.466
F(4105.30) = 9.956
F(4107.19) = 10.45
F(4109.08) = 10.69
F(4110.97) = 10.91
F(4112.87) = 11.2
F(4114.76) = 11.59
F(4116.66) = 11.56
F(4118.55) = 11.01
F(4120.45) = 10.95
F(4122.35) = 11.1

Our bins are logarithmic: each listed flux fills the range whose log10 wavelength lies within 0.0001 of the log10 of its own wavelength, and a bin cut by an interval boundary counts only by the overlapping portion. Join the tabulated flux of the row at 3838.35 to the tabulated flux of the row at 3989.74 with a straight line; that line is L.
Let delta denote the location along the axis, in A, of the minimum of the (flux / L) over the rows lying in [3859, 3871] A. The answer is 3859.62 A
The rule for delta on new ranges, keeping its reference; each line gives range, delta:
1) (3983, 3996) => 3986.07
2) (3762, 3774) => 3770.03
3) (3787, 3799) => 3797.91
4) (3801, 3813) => 3811.93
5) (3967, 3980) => 3967.75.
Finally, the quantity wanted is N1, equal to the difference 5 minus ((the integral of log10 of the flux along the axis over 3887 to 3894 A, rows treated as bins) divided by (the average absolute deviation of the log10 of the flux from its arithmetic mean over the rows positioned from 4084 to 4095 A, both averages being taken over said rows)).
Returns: -425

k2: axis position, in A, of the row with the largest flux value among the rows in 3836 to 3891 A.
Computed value 3864.96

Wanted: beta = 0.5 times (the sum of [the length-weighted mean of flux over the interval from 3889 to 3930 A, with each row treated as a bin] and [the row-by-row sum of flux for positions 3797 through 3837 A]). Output 93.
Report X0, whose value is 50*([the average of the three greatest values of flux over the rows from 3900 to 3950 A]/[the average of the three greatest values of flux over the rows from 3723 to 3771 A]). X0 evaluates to 53.4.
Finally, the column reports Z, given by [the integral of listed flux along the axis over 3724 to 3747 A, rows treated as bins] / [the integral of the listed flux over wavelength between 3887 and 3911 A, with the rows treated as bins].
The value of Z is 0.82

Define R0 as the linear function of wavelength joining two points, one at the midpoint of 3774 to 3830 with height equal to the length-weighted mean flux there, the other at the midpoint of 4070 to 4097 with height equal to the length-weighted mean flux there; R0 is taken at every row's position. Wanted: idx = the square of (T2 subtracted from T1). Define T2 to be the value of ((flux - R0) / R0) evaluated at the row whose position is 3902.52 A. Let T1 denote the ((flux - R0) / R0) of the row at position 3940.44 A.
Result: 0.078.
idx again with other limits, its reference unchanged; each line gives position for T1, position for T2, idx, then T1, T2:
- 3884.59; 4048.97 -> 0.020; -0.10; 0.04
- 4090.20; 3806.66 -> 0.000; 0.07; 0.08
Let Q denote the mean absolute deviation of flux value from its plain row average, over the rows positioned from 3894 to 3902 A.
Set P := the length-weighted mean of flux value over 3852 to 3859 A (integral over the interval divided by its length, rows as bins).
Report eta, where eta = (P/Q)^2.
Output 1967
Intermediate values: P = 9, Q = 0.20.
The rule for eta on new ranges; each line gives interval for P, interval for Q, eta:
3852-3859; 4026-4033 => 453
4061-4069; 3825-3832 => 2690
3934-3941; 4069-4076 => 543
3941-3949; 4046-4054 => 379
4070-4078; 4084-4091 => 545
